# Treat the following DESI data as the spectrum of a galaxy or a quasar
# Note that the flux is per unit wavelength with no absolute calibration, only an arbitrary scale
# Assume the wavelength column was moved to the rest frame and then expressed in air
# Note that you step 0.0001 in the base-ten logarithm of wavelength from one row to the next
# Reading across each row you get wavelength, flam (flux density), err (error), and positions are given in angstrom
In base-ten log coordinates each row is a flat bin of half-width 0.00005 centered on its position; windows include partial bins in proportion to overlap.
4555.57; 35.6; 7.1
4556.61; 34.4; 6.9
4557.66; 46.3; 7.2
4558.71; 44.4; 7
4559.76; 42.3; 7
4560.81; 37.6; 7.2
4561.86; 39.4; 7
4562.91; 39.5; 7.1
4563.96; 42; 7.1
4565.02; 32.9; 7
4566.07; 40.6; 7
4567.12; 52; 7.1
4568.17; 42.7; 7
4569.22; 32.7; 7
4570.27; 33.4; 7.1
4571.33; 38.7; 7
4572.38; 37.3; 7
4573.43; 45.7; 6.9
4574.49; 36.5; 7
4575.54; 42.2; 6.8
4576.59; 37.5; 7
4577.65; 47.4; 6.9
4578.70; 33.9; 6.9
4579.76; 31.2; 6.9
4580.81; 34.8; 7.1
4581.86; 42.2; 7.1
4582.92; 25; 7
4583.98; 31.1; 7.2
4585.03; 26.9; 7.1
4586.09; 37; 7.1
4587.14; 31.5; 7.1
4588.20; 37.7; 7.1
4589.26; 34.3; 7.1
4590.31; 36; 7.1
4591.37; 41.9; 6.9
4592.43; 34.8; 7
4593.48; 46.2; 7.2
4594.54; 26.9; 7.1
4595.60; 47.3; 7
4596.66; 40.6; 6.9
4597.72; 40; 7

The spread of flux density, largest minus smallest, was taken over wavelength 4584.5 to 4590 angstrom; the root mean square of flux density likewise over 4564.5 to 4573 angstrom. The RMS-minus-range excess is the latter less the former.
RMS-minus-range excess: 28.5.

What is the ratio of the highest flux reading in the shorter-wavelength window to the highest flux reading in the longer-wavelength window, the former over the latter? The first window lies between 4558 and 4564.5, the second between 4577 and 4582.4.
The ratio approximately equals 0.94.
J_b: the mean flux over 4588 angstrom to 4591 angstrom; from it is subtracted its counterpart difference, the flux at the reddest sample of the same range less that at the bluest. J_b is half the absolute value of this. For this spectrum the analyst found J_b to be 18.9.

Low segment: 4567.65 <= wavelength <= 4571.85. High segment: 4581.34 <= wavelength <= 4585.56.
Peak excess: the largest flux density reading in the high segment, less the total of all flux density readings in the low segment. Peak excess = -105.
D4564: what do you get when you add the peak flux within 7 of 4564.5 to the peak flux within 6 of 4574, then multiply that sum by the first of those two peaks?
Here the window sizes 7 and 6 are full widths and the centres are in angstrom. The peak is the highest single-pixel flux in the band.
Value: 5080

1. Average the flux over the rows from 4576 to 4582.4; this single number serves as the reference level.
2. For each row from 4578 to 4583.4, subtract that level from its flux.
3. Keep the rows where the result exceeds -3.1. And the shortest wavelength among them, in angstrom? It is 4580.81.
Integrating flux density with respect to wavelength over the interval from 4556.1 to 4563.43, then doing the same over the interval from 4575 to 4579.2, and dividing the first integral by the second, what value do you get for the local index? 1.76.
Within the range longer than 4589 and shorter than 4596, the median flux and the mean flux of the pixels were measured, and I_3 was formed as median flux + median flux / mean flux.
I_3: 37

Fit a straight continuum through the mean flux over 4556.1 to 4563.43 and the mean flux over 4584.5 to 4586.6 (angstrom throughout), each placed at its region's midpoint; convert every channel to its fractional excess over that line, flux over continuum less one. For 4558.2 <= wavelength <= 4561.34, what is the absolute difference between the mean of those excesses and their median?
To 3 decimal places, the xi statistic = 0.022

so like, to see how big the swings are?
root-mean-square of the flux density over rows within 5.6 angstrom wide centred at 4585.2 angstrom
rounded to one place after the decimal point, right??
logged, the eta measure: 30.6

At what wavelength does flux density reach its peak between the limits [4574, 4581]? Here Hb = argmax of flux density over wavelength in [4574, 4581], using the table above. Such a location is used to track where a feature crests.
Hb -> 4577.65 angstrom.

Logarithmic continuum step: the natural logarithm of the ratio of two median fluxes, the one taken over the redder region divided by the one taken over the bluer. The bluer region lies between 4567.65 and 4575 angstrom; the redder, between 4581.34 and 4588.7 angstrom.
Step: -0.17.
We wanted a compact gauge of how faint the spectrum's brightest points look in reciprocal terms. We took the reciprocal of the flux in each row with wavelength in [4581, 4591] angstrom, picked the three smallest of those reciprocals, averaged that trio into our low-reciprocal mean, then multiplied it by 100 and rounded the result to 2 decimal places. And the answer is 2.57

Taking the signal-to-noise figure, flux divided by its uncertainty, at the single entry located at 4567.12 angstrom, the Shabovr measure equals 7.3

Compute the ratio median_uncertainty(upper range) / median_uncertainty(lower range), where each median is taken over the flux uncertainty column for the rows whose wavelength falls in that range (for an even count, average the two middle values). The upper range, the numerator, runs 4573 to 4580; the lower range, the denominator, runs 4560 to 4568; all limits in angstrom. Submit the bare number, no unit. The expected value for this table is 0.97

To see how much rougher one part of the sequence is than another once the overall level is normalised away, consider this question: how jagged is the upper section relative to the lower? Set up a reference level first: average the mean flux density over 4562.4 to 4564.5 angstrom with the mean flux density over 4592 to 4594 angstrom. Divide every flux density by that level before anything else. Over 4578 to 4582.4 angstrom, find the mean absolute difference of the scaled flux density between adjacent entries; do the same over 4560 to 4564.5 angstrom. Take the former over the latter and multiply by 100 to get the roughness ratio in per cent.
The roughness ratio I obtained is 311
